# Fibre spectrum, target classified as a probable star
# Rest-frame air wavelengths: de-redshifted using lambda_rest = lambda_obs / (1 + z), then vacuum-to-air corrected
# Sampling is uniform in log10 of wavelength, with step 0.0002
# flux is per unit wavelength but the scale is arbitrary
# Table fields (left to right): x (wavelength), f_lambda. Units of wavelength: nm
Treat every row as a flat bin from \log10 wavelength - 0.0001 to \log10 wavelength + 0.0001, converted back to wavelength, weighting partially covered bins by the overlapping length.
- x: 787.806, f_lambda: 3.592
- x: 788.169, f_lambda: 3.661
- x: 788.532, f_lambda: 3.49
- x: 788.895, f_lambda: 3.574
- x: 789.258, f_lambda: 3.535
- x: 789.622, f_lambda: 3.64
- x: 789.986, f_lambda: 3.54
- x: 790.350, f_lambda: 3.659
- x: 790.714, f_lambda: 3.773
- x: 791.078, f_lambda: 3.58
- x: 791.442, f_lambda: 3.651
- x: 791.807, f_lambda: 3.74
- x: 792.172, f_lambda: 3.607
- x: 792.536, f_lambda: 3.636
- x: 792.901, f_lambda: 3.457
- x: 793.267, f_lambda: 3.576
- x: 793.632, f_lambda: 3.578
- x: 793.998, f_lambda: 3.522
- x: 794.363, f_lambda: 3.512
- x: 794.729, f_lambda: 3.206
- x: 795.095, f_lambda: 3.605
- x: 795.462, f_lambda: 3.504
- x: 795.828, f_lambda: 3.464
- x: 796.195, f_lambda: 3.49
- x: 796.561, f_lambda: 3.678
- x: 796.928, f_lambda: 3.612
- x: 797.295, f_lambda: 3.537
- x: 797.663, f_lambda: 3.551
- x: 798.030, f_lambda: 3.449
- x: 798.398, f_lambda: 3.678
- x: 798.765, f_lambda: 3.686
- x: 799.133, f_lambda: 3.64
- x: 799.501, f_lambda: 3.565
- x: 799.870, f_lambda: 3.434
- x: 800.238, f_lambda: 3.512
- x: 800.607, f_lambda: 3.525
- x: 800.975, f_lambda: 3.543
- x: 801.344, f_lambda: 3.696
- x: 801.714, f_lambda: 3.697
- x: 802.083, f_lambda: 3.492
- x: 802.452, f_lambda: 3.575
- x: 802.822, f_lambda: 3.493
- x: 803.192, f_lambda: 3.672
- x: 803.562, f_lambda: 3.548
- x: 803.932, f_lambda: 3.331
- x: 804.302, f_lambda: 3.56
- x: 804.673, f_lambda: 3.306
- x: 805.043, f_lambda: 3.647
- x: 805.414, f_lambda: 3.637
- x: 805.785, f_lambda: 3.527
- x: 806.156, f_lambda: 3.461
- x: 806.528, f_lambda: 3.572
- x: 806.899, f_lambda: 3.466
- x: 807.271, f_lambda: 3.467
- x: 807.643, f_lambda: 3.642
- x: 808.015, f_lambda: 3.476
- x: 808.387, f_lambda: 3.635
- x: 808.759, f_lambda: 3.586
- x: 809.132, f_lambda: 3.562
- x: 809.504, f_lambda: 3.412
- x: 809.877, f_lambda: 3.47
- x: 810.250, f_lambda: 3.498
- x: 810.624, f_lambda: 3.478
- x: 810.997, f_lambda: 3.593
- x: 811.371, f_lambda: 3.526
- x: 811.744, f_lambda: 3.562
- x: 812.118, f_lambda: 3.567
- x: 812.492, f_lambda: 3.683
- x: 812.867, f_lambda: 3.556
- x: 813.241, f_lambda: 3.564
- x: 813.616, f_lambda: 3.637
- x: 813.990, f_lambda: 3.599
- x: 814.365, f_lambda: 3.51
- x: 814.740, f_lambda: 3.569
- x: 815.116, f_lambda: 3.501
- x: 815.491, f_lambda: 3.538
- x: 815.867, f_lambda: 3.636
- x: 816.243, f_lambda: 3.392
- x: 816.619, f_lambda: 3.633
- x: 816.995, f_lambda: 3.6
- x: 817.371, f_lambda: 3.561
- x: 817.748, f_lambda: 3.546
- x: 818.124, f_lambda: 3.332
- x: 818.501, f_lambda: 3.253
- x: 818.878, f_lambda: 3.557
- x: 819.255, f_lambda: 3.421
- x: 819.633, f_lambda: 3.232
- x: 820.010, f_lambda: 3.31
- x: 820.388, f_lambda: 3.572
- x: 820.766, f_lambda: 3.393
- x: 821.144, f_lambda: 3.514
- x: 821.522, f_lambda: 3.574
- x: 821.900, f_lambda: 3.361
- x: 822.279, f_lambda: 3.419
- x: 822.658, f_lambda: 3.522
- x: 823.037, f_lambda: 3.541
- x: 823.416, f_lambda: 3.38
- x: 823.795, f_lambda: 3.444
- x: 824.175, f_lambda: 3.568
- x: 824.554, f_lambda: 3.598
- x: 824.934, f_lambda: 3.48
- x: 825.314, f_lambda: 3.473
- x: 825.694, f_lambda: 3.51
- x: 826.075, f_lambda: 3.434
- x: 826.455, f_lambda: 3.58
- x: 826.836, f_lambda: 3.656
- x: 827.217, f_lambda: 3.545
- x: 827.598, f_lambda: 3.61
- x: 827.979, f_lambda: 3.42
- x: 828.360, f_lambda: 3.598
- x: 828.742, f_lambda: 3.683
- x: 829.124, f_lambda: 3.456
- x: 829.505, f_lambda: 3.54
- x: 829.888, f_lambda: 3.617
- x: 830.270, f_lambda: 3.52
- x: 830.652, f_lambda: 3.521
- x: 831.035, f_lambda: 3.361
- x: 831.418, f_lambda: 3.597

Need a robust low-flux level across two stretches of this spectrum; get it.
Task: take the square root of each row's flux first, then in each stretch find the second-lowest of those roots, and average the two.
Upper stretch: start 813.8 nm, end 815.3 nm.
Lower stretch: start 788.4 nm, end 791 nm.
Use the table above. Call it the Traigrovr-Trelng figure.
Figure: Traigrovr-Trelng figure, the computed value 1.88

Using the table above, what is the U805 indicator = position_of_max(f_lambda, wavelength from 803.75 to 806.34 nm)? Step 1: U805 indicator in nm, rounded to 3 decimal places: 805.043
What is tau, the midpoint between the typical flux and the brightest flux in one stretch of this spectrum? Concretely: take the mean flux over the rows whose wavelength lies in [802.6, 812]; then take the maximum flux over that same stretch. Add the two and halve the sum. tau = 3.60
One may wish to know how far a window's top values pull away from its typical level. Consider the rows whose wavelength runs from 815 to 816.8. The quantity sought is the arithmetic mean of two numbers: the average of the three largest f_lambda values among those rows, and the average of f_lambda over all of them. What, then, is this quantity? 3.57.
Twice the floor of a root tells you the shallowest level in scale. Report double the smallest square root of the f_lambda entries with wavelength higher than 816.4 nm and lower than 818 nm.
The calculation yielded 3.77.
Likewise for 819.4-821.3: 3.60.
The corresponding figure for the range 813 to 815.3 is 3.74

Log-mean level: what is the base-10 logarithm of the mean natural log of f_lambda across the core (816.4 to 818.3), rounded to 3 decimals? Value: 0.101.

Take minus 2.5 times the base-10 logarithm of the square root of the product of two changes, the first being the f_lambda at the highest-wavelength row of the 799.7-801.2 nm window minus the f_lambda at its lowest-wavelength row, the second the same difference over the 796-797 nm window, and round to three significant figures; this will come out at 2.35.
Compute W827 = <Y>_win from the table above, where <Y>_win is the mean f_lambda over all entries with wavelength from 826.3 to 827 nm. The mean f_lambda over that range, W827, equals 3.62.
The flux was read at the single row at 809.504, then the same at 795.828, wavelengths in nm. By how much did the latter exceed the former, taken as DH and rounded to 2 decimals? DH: 0.05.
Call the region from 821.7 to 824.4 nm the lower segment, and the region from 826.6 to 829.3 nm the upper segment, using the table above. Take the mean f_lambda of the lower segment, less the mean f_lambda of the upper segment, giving -0.10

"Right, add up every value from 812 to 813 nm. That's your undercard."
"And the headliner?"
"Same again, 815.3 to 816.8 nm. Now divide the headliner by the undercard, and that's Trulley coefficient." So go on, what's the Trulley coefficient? 1.3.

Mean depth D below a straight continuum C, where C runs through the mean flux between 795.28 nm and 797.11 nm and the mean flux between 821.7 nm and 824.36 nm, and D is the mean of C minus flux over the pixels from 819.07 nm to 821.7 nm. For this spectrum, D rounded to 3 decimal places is 0.040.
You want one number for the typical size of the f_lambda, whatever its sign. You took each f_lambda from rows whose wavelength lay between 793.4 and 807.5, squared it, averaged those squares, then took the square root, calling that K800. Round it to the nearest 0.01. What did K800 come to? 3.54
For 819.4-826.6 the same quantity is 3.47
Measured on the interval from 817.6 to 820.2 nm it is 3.38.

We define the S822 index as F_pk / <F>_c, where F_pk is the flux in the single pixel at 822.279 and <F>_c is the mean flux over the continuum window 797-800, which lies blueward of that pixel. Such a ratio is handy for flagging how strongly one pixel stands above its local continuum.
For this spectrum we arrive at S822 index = 0.96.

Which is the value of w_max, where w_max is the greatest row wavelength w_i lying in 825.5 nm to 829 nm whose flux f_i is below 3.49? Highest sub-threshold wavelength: 827.979 nm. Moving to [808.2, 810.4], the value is 809.877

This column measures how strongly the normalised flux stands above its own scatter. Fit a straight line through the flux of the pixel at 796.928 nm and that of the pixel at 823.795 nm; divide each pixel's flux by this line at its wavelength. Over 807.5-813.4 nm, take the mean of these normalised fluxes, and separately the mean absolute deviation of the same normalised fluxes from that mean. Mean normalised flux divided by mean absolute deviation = 61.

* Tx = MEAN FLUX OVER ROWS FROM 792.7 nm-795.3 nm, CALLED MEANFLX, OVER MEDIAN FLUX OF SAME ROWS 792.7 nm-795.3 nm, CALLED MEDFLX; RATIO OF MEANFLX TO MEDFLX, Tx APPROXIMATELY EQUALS 0.99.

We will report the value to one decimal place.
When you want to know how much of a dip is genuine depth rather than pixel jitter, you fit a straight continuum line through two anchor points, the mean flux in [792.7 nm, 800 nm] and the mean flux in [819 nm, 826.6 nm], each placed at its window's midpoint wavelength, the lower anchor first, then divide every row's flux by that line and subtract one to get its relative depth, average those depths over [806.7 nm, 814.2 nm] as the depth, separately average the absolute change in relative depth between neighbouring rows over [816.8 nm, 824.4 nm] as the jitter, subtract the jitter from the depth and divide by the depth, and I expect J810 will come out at -1.6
